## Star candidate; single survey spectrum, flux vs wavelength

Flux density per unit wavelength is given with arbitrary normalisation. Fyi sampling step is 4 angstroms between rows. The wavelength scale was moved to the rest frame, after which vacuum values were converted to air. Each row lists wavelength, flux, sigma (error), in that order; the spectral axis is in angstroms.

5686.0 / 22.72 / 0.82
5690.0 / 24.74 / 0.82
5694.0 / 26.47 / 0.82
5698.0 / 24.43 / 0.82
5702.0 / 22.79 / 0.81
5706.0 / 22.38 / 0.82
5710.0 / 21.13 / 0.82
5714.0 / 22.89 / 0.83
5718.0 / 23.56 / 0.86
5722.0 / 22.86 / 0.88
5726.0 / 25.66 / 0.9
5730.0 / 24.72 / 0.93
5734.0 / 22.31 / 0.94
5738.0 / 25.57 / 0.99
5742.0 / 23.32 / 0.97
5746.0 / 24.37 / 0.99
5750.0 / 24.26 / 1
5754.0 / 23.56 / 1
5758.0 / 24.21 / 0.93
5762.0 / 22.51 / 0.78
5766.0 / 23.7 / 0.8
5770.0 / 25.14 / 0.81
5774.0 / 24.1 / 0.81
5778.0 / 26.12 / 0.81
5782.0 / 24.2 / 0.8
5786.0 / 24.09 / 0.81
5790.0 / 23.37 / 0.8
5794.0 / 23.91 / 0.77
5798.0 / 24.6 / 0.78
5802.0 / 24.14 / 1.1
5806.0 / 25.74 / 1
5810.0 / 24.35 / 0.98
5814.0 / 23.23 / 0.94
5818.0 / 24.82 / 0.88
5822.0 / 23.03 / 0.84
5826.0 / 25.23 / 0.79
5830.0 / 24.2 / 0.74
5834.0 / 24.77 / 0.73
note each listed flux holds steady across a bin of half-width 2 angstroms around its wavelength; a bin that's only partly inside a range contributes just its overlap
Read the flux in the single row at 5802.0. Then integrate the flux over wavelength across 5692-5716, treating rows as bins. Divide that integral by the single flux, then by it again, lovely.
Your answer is 0.96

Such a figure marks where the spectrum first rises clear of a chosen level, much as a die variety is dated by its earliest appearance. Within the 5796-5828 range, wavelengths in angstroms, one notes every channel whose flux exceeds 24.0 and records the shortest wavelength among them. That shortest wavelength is 5798.0 angstroms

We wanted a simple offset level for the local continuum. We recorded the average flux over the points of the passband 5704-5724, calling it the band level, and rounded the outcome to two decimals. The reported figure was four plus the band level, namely 26.56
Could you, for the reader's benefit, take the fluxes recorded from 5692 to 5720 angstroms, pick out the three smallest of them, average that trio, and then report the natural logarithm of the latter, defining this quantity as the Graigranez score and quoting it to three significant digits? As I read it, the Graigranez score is 3.10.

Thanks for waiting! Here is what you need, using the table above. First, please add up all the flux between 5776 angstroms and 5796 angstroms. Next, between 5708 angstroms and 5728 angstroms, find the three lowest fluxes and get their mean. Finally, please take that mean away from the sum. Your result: 99.4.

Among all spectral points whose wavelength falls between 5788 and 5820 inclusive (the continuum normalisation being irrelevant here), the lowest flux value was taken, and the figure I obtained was 23.23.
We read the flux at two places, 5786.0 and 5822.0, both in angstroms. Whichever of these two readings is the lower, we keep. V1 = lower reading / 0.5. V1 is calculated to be 46.1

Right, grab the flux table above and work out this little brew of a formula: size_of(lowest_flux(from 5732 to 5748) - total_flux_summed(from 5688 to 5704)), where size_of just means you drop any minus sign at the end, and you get 76.1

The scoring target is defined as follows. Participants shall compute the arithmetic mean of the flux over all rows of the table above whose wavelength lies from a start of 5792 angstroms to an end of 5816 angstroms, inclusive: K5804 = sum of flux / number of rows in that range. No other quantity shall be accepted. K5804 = 24.3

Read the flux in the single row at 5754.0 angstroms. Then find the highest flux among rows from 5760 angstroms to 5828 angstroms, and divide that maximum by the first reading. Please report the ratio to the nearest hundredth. 1.11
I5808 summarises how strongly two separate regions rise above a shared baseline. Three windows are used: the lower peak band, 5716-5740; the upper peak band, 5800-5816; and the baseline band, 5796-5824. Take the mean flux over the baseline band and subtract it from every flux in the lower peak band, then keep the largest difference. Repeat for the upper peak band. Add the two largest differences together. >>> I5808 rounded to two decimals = 2.85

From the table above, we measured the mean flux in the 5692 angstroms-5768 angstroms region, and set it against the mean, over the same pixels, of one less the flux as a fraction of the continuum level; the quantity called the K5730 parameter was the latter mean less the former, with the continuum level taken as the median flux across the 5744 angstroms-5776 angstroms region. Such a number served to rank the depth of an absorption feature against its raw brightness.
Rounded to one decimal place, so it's -23.7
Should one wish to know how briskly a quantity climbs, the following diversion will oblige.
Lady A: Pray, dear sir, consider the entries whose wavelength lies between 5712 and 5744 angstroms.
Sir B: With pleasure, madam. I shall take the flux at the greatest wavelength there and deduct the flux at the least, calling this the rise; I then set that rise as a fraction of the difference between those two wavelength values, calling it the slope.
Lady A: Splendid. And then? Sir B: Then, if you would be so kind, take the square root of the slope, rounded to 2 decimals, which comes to 0.12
